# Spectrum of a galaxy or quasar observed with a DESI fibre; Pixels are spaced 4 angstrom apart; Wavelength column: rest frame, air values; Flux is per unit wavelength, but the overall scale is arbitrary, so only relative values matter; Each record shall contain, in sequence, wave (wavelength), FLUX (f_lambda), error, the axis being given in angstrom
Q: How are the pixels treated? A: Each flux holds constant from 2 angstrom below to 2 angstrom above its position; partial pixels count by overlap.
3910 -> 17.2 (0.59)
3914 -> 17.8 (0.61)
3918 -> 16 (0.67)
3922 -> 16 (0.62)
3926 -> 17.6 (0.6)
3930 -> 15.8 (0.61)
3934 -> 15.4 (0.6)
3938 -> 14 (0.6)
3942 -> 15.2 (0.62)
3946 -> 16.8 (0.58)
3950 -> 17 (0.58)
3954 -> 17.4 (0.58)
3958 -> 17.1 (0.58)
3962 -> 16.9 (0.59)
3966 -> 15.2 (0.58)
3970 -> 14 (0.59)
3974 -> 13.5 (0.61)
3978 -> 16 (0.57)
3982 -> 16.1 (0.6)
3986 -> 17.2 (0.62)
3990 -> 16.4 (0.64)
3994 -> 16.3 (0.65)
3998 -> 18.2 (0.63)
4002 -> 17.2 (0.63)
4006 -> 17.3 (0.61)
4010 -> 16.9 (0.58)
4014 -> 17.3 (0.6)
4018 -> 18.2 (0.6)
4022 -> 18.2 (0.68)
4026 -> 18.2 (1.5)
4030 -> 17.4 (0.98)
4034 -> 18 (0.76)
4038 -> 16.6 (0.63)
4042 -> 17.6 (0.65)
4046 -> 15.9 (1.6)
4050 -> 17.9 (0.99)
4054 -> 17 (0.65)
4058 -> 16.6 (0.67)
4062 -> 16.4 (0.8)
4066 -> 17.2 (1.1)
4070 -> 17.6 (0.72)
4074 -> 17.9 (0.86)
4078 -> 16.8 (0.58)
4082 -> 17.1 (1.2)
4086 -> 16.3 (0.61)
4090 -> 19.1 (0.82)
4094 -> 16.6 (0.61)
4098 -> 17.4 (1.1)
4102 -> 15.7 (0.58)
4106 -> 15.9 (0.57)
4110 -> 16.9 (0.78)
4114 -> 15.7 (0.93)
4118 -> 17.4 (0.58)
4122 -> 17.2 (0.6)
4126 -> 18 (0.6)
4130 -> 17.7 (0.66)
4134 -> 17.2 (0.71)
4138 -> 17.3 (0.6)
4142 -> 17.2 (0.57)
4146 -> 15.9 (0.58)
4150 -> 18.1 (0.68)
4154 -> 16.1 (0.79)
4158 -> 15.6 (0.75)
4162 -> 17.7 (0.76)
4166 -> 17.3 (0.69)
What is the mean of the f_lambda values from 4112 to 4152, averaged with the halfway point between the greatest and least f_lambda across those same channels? 17.0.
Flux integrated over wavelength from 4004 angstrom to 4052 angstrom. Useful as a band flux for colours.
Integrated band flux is 838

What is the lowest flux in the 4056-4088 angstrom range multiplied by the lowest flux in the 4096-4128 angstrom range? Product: 256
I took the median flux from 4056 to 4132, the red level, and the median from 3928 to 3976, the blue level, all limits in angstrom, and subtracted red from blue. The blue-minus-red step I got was -1.5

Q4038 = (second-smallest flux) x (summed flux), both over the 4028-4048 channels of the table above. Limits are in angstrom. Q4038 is 1419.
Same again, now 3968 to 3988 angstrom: 1075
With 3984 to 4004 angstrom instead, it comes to 1399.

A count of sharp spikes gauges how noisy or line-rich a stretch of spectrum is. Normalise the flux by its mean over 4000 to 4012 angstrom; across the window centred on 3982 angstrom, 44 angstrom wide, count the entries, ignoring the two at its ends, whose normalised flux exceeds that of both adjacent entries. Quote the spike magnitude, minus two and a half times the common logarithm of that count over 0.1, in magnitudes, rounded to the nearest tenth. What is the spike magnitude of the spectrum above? -3.3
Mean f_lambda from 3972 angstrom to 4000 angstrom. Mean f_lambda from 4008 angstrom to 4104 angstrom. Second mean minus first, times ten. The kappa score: 10.0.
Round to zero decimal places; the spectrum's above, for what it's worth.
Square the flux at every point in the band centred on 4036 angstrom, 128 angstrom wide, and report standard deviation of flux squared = 33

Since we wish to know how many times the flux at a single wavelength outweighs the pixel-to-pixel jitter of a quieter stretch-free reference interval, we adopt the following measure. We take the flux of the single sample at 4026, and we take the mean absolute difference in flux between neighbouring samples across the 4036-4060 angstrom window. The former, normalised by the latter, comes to 15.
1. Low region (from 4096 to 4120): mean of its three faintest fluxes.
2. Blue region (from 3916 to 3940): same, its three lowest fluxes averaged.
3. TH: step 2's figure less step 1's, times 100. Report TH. -70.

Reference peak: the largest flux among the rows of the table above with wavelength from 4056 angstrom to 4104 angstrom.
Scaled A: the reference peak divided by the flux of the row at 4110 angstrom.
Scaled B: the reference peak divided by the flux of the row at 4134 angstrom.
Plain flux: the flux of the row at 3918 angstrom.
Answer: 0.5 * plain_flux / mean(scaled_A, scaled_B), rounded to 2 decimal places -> 7.14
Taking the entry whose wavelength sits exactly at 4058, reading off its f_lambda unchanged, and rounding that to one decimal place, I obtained 16.6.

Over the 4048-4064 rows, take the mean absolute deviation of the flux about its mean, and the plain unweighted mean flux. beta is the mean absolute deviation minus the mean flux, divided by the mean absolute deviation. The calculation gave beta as -35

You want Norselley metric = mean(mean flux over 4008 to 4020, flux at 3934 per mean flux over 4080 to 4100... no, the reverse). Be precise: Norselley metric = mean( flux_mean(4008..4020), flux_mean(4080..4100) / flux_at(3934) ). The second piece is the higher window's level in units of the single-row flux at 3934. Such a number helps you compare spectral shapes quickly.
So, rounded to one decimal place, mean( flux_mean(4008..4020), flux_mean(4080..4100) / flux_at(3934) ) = 9.3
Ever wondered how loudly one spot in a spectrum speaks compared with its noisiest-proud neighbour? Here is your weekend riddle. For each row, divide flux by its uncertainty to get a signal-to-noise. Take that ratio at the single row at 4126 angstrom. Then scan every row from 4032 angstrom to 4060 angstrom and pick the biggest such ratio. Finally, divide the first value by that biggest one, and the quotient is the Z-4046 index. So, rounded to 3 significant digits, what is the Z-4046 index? 1.11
